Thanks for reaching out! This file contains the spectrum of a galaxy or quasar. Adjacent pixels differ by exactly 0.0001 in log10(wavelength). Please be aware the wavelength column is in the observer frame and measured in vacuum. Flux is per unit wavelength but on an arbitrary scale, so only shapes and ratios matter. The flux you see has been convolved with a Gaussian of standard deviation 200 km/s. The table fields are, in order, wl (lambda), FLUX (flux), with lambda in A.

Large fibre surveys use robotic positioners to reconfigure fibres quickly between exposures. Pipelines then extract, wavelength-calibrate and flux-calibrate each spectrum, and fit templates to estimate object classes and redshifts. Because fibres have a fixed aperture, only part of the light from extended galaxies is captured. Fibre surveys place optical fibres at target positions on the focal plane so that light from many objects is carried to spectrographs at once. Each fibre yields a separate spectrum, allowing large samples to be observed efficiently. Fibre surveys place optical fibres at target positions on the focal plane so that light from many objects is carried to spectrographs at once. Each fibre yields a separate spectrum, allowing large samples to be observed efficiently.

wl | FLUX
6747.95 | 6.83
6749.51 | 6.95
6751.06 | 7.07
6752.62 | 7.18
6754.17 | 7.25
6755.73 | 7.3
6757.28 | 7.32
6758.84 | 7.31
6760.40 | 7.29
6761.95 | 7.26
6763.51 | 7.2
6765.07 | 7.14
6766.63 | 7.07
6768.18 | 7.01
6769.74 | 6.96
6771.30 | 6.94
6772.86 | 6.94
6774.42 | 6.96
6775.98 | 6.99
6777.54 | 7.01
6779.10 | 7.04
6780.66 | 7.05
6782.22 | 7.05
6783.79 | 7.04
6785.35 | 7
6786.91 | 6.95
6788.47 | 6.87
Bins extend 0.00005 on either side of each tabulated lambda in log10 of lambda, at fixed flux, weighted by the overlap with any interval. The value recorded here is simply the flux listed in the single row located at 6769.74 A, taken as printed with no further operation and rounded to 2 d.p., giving 6.96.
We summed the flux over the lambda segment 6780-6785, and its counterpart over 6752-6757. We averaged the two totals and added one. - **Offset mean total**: 22.4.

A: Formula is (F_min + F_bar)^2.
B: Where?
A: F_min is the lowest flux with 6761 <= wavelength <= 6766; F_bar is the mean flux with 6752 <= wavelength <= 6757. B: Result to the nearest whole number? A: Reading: 207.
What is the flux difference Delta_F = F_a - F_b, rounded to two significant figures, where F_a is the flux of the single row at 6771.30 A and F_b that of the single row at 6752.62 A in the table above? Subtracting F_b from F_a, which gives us -0.24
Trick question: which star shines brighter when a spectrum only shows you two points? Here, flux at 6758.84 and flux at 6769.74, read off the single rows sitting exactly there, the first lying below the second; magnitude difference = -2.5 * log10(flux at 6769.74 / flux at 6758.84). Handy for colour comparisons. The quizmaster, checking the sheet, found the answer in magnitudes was 0.053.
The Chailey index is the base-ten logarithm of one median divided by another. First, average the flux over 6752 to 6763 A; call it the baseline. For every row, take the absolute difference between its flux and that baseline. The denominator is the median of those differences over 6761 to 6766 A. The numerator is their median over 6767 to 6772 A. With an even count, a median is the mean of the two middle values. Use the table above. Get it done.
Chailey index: 0.63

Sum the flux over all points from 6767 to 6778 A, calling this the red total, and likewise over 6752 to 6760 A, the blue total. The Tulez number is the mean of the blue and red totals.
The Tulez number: 43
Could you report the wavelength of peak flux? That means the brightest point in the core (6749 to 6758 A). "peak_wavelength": 6757.28 A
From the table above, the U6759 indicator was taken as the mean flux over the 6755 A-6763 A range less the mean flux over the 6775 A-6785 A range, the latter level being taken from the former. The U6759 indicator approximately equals 0.27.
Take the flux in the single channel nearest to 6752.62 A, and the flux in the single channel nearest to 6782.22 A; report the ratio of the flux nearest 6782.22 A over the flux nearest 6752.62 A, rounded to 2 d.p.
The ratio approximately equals 0.98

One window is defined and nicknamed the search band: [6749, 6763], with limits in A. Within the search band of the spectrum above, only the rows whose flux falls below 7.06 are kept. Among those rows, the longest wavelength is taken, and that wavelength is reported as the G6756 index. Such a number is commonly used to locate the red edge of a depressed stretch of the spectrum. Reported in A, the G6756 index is 6749.51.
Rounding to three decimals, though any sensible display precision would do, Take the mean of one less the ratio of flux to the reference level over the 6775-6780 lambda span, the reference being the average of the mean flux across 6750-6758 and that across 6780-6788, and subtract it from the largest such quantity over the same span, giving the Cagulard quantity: 0.003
